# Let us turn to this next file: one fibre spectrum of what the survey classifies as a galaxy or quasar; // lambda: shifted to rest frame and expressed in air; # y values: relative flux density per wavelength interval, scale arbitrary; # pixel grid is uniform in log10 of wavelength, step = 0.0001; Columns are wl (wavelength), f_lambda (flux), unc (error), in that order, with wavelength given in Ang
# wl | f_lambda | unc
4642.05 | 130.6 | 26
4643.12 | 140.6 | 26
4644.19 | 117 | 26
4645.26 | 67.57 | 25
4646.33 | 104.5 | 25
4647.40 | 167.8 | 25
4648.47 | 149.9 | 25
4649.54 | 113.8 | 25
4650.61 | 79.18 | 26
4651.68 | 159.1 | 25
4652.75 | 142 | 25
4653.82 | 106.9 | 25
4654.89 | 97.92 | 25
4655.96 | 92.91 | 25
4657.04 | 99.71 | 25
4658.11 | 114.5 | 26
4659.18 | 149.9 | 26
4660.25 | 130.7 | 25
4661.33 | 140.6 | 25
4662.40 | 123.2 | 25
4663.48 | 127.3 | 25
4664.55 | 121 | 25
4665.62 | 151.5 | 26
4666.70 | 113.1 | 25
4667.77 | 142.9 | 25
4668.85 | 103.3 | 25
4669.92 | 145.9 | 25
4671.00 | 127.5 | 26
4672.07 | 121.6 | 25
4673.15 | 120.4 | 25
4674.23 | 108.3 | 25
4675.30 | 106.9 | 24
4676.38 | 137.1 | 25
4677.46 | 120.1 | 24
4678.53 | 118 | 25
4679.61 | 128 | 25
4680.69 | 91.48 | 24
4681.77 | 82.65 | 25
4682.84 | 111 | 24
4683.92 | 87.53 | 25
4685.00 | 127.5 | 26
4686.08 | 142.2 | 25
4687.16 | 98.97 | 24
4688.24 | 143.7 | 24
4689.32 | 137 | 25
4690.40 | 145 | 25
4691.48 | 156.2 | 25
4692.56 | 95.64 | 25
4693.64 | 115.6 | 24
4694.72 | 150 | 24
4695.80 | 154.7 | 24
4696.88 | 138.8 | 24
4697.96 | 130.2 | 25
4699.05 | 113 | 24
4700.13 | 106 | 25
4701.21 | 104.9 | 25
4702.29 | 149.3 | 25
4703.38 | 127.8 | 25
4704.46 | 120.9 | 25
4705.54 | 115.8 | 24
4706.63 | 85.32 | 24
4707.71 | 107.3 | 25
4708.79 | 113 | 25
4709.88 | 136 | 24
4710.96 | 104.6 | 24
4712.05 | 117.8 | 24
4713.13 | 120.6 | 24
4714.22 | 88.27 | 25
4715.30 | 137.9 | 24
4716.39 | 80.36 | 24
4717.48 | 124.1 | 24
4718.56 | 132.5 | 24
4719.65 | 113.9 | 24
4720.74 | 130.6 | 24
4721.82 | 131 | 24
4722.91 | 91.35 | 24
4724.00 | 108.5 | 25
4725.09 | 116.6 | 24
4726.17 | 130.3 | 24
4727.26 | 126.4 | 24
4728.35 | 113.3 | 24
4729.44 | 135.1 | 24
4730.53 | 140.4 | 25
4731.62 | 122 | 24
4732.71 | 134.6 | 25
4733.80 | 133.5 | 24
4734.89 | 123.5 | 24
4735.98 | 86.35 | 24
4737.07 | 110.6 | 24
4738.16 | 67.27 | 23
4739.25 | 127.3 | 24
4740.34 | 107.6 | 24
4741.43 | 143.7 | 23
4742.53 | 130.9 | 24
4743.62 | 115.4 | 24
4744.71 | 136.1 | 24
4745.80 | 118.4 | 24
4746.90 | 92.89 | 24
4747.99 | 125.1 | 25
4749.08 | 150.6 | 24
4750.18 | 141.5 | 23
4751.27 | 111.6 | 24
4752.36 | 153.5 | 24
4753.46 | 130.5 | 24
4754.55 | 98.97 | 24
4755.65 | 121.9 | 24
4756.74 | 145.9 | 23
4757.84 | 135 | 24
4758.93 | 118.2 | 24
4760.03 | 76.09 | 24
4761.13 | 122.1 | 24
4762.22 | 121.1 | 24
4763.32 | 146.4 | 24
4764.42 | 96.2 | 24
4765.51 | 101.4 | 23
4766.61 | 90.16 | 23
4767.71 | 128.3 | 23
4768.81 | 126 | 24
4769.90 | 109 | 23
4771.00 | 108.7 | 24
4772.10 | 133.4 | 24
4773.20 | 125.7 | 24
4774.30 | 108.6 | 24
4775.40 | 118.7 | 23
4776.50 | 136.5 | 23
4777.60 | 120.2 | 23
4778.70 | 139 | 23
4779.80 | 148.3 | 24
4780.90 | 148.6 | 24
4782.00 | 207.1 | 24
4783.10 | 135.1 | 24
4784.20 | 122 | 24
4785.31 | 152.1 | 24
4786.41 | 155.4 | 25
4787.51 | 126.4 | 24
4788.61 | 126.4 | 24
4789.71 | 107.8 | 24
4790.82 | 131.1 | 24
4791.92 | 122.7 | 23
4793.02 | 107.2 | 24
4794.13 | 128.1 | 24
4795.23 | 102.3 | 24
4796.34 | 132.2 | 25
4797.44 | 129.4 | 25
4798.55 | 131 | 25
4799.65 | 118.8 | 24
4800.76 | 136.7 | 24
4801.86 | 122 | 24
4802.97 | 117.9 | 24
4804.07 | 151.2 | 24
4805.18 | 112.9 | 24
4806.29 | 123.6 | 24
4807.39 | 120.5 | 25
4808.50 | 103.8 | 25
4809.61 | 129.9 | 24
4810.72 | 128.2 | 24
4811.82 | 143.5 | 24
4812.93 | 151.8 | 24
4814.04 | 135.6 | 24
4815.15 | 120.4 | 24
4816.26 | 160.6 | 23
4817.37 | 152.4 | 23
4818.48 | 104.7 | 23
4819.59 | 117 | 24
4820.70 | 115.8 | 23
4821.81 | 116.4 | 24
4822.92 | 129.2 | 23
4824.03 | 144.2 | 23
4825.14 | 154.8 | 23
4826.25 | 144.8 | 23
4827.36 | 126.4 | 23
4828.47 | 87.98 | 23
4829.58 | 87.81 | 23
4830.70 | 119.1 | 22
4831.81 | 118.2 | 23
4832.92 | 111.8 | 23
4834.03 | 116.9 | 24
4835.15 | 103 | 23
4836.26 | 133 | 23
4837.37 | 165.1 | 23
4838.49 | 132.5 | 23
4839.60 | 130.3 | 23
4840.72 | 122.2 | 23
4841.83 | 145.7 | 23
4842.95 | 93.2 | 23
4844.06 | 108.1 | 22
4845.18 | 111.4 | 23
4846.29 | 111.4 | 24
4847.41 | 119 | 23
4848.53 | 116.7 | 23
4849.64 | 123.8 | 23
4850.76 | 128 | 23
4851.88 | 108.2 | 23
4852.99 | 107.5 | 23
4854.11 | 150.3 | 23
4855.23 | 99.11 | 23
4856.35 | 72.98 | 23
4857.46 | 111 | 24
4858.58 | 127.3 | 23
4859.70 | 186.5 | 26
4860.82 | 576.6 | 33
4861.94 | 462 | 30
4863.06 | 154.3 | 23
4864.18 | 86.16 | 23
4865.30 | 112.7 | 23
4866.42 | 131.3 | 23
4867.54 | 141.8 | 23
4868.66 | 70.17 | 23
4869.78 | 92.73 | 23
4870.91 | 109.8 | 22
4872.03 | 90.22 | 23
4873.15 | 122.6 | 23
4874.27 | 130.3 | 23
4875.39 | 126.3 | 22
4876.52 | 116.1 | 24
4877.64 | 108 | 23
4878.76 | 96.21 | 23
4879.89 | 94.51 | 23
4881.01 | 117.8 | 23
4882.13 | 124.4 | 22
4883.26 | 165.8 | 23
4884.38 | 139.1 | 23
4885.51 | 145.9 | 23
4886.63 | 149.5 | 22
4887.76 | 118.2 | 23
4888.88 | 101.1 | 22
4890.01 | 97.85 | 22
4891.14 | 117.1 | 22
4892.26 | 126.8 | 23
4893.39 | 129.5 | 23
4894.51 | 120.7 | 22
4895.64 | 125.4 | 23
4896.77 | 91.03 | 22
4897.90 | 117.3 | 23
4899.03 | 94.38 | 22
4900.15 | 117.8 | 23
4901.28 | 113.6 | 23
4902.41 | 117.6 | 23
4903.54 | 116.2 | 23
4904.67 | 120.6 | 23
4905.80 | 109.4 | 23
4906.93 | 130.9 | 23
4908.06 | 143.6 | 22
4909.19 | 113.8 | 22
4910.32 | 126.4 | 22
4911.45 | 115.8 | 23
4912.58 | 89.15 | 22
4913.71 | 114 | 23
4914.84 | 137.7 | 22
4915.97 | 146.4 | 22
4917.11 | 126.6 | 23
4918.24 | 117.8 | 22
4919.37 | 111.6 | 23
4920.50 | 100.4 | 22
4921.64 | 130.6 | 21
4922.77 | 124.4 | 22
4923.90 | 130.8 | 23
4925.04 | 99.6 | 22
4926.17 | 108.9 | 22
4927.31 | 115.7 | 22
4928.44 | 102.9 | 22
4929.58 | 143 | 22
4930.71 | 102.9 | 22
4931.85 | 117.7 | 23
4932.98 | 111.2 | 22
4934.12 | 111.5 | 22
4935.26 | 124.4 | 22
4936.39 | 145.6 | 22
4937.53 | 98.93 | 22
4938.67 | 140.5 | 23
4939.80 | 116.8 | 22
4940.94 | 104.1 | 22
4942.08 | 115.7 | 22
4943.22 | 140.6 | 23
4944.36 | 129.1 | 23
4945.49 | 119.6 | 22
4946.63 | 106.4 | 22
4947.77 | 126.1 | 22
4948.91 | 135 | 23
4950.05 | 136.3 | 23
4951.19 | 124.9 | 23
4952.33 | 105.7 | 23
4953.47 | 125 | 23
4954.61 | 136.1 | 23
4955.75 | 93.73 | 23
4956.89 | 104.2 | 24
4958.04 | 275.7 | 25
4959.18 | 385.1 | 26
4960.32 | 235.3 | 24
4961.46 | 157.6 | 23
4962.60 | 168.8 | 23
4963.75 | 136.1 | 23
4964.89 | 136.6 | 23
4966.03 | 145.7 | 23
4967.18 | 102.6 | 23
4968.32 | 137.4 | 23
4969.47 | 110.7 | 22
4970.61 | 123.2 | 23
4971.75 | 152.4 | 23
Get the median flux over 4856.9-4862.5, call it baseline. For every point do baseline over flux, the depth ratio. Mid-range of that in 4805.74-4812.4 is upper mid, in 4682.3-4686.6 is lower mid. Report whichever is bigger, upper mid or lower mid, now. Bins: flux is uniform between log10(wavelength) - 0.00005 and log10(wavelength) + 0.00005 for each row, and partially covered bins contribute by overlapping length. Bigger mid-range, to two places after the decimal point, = 1.72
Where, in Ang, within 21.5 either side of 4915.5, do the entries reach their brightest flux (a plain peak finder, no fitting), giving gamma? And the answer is 4915.97 Ang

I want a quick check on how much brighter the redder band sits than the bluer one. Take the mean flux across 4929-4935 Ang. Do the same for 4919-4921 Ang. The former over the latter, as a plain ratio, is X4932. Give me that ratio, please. 1.11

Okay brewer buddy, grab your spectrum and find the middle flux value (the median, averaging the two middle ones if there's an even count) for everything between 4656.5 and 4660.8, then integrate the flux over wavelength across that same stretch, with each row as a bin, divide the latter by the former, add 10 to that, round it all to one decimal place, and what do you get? 14.3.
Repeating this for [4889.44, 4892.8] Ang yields 13.3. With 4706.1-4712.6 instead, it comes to 16.5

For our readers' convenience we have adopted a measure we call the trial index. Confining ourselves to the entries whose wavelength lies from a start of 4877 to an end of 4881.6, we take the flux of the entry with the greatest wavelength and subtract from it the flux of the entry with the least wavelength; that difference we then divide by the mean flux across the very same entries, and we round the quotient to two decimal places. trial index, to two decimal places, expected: 0.09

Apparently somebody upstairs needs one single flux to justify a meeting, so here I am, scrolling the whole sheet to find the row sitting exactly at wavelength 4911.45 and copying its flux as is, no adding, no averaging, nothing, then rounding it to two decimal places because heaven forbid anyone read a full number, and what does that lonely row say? 115.80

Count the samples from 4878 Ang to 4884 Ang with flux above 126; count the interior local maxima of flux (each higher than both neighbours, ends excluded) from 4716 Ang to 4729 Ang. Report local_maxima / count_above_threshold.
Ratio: 3.0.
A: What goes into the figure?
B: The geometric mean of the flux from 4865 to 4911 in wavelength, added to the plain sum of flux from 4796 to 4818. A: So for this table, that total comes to 2739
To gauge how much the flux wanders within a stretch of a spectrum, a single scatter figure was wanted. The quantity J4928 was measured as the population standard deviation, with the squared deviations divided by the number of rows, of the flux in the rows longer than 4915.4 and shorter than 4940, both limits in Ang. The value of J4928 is 15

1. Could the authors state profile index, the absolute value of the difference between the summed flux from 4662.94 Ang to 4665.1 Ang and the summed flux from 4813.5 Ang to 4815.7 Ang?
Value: 8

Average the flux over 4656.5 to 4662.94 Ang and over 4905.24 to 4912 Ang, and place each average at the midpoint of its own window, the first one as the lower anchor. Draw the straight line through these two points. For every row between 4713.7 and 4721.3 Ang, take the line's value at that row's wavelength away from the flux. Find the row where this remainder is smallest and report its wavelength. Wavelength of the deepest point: 4716.39 Ang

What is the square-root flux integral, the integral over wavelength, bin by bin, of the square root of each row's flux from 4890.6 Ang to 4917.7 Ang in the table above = 295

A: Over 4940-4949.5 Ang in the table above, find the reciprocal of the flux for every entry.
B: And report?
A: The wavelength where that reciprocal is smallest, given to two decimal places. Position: 4943.22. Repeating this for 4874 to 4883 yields 4874.27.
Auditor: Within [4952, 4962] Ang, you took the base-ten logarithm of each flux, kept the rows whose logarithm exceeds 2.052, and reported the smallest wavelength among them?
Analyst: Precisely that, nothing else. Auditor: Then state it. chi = 4953.47 Ang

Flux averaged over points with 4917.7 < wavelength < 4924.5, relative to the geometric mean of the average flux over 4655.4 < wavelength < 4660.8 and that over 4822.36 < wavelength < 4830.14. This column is 0.98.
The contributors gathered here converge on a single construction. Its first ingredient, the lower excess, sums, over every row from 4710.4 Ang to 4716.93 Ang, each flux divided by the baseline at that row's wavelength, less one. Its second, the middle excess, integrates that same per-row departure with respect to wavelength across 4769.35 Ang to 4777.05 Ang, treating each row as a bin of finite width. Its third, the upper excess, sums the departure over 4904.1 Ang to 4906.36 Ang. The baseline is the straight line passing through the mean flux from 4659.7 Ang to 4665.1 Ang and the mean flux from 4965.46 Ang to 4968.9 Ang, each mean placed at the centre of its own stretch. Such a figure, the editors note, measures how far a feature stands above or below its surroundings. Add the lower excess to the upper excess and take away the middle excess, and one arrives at -0.65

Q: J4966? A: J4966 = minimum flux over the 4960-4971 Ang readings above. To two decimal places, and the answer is 102.60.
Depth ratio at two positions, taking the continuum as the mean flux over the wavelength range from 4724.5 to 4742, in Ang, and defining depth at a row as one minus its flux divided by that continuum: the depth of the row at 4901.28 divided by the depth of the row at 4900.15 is 3.0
